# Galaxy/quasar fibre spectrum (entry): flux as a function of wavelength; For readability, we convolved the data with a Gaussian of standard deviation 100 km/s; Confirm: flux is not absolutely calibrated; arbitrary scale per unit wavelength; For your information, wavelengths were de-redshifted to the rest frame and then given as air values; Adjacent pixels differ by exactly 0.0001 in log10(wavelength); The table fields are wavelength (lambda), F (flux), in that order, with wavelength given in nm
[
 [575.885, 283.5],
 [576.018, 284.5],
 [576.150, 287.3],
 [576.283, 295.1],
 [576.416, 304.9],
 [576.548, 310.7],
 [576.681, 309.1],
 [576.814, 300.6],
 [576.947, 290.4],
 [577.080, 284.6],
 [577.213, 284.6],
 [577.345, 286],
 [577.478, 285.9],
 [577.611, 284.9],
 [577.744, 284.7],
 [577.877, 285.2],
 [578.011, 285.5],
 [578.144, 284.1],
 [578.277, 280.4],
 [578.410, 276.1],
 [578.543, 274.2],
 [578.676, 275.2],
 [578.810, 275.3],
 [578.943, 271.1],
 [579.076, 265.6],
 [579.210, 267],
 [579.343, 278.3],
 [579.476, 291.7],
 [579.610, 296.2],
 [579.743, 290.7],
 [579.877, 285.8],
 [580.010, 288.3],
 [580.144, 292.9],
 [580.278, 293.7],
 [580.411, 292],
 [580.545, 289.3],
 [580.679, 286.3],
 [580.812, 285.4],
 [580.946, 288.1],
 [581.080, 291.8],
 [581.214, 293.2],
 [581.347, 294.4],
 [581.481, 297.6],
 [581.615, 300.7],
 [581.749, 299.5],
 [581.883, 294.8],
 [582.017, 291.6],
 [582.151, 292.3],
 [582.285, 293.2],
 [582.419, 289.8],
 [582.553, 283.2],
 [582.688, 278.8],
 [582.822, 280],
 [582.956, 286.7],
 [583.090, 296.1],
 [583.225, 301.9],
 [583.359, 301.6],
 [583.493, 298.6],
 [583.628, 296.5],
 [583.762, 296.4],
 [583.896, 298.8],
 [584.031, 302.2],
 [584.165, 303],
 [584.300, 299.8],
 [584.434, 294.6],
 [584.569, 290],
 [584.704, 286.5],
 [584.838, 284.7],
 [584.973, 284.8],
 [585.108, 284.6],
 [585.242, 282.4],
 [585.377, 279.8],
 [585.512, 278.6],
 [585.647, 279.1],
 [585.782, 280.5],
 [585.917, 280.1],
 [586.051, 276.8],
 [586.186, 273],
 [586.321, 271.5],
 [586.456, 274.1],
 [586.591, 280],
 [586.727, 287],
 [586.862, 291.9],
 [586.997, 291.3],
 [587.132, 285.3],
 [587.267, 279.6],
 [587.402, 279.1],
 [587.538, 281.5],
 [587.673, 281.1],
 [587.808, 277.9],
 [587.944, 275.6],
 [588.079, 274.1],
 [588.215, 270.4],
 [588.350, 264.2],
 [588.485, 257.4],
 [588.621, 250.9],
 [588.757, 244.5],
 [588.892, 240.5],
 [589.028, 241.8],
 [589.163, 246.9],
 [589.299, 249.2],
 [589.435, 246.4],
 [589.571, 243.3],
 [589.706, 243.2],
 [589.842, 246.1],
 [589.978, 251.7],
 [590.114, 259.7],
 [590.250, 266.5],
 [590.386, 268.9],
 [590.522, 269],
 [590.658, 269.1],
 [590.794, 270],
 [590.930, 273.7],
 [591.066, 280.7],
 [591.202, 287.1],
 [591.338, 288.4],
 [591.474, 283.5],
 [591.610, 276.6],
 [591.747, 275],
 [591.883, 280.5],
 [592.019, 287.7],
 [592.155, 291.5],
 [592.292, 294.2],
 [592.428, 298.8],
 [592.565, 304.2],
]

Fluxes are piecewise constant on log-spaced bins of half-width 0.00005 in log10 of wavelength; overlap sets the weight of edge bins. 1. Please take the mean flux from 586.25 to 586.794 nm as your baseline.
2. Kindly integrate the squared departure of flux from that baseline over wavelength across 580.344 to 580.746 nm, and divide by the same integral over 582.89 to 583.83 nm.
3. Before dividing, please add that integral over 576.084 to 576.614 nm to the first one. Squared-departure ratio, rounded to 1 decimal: 1.0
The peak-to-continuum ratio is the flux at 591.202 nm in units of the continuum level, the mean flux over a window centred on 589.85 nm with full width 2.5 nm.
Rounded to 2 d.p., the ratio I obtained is 1.12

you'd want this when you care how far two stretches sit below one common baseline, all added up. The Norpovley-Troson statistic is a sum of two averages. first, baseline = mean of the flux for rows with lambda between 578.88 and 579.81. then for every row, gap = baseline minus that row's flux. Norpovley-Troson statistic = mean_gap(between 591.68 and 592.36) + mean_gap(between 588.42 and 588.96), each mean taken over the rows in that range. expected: 26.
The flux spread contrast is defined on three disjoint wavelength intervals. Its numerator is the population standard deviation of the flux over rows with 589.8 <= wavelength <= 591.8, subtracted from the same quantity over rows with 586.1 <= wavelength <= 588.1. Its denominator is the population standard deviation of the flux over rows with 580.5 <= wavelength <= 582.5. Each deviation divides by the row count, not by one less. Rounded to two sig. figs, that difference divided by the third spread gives -1.3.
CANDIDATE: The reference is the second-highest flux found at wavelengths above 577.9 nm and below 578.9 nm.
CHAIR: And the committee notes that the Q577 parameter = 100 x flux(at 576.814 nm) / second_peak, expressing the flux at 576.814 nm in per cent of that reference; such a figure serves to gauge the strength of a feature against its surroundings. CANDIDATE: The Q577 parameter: 106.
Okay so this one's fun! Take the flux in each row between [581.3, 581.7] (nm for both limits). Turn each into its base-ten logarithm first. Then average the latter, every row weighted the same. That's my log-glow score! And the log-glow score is 2.47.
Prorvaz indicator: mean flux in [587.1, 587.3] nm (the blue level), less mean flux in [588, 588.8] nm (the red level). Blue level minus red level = 22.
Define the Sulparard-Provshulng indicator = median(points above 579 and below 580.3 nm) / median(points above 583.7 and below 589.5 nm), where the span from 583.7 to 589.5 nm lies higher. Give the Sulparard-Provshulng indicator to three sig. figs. 1.03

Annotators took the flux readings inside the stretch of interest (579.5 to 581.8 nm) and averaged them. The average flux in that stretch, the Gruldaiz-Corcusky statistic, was 292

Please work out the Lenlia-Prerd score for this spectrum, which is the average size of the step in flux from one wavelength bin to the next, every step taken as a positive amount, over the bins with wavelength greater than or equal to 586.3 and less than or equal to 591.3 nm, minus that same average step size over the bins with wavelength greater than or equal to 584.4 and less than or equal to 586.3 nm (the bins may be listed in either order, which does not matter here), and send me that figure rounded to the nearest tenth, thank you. 1.8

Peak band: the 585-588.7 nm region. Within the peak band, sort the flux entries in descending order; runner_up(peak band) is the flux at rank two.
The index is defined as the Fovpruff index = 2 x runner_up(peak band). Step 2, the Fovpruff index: 583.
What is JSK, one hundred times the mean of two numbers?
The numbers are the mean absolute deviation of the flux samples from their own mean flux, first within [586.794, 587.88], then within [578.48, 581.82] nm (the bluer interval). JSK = 632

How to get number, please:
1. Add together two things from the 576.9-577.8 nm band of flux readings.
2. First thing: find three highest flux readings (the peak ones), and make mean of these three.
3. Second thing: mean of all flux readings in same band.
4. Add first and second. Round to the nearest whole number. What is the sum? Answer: 573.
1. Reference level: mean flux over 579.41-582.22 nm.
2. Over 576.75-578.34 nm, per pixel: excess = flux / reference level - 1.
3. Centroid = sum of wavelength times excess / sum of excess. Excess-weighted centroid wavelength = 577.81 nm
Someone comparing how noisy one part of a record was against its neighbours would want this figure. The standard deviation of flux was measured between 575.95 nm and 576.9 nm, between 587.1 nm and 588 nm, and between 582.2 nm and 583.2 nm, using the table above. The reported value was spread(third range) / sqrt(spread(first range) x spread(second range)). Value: 1.2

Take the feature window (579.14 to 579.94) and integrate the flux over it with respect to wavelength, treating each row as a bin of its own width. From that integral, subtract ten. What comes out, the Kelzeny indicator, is 218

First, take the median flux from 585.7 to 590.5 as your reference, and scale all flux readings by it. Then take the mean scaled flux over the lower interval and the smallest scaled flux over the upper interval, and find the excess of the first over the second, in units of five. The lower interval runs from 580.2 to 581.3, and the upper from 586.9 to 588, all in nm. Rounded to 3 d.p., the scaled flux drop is 0.011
